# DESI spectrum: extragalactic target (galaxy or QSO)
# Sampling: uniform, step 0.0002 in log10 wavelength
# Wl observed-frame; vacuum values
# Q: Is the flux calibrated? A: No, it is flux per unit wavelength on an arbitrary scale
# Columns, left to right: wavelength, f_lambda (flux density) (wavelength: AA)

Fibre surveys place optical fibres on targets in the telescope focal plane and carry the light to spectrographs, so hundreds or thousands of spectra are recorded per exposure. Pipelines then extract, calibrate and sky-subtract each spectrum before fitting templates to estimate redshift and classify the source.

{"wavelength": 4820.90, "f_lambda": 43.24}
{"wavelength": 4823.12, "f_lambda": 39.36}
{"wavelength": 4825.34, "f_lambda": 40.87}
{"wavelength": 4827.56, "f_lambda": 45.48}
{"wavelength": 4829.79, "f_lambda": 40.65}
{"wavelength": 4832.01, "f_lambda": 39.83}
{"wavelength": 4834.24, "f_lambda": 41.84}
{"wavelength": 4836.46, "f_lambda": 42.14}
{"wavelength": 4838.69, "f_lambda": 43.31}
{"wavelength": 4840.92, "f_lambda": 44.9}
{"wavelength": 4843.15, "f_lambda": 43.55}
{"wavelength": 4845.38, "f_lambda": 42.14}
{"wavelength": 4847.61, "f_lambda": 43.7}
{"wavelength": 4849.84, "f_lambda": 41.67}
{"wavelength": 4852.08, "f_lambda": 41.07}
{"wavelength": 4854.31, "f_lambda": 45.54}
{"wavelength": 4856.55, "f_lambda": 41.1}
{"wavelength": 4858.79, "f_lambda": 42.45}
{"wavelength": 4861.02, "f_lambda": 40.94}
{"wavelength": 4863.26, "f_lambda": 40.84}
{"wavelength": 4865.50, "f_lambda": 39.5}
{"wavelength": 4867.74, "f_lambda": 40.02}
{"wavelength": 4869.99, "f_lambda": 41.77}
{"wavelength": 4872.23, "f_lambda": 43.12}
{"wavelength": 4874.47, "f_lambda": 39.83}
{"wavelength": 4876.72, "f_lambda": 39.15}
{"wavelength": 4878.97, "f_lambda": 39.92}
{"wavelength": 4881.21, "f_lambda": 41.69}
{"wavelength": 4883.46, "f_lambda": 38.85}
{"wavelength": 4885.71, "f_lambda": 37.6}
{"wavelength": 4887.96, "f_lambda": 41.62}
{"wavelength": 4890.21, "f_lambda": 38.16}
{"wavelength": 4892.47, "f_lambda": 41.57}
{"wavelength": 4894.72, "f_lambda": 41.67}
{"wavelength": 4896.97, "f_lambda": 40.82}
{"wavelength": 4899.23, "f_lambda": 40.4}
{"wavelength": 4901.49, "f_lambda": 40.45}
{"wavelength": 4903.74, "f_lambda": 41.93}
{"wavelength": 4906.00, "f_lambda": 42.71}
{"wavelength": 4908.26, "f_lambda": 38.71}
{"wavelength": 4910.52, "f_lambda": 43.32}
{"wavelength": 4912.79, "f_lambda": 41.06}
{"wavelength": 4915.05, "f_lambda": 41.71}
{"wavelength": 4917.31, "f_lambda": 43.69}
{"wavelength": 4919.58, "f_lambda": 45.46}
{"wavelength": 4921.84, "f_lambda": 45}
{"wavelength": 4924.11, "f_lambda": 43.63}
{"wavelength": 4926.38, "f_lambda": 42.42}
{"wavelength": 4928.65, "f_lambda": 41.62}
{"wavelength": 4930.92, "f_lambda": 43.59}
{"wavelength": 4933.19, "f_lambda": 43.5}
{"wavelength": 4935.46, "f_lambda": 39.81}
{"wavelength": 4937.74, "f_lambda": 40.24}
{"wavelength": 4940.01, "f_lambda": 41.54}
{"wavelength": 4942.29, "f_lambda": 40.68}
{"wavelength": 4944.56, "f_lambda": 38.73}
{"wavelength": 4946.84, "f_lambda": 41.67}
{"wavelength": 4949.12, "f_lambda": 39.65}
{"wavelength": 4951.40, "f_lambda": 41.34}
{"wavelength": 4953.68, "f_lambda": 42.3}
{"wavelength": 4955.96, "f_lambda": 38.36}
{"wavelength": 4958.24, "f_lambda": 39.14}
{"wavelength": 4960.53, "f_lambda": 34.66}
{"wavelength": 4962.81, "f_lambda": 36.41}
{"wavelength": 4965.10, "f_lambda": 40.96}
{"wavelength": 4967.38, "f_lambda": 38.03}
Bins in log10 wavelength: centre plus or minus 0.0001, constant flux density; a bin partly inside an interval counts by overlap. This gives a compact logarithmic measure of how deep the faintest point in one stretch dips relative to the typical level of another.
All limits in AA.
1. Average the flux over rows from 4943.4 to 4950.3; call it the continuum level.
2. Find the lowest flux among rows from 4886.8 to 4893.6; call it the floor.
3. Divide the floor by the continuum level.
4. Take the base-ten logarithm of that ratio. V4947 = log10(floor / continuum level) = -0.02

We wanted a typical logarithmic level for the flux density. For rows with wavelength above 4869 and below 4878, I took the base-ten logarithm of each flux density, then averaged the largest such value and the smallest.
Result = 1.61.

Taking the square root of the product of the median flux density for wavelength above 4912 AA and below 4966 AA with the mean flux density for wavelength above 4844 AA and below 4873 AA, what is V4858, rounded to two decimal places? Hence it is 41.64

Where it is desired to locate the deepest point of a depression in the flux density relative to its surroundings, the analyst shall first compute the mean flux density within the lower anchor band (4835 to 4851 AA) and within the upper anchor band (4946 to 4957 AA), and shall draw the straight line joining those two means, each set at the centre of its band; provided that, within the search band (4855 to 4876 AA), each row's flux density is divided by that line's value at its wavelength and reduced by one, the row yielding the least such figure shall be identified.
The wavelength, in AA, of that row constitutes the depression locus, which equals 4865.50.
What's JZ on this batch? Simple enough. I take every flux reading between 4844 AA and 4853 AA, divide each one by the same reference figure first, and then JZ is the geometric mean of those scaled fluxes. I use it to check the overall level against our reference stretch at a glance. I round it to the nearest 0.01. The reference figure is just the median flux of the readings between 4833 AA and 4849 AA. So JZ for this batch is 0.97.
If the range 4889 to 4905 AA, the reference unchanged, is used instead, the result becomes 0.94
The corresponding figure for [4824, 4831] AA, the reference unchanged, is 0.98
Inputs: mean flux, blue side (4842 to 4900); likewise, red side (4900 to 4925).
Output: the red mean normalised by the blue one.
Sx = 1.03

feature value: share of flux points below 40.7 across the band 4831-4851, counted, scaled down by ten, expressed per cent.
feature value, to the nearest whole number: 10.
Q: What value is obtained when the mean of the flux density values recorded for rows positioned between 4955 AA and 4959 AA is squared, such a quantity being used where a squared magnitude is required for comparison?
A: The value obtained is 1502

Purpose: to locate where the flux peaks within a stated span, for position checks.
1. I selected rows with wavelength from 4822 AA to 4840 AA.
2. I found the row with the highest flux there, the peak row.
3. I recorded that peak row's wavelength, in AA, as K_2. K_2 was 4827.56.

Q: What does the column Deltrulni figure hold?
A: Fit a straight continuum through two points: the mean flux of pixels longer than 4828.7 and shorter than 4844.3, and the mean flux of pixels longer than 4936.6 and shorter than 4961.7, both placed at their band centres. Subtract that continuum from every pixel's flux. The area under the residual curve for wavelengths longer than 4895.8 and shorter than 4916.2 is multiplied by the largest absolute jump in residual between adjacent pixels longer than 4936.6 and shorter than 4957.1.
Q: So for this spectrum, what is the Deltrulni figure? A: 35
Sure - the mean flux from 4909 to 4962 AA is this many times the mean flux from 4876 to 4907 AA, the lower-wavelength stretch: 1.02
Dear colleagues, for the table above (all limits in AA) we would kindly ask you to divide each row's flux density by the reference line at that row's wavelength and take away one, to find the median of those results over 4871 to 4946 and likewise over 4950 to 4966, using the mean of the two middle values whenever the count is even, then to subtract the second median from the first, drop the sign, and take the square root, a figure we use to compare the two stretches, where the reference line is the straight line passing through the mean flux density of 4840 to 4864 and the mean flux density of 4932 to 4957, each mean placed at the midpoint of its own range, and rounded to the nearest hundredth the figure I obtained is 0.17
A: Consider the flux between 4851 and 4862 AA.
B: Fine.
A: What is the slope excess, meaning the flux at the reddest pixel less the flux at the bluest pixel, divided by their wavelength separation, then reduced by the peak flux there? -45.6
